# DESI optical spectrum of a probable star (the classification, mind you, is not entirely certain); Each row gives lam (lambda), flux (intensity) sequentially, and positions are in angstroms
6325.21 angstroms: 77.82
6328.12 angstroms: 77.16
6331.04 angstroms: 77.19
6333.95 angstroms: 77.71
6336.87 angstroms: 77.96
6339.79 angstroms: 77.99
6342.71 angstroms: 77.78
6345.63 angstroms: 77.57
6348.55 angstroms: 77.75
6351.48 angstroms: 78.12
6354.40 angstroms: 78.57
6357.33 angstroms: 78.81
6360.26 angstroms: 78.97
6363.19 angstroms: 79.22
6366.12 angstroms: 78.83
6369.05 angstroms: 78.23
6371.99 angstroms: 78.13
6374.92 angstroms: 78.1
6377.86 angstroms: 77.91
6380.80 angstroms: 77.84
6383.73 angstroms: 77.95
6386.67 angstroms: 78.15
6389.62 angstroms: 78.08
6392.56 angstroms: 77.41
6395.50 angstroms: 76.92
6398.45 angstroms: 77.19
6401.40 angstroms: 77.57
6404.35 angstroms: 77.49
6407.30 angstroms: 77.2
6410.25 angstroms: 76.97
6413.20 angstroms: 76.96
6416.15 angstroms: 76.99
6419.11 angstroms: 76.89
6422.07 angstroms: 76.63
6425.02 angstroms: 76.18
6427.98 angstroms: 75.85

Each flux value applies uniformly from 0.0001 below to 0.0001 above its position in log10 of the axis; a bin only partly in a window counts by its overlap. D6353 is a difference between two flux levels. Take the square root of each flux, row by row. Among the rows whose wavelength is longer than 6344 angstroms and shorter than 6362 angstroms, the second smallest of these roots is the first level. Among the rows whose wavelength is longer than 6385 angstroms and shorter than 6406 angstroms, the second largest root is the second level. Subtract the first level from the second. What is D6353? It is 0.019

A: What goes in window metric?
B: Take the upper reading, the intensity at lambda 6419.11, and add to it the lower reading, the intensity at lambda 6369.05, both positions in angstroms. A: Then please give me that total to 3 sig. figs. 155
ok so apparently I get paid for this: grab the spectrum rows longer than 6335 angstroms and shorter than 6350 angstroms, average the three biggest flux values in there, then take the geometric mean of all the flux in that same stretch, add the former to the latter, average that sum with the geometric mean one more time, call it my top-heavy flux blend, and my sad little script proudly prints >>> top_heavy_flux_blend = 117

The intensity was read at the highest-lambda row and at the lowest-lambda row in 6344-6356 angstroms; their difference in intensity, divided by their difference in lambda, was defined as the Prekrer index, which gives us 0.11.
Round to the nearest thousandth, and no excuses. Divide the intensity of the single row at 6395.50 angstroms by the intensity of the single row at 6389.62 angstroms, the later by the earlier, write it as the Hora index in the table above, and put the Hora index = 0.985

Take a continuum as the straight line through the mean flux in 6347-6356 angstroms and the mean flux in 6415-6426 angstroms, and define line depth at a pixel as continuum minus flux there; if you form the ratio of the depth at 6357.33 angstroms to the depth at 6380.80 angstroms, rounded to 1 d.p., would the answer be 2.5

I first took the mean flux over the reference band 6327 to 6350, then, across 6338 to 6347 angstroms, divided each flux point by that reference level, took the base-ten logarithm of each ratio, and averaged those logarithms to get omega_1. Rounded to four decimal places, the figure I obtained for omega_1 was 0.0008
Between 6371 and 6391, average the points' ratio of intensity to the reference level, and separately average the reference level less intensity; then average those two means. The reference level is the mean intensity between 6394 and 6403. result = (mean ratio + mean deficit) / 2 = 0.1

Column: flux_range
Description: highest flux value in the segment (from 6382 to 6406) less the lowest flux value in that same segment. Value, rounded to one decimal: 1.2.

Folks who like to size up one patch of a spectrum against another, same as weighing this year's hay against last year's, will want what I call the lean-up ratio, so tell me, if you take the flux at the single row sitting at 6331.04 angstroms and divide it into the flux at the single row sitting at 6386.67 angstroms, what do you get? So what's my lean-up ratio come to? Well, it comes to 1.01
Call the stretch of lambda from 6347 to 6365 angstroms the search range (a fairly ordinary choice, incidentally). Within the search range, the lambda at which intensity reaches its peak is 6363.19 angstroms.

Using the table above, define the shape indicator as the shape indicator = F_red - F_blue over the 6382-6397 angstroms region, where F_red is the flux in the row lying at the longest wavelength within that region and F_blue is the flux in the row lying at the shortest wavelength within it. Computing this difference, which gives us -1.0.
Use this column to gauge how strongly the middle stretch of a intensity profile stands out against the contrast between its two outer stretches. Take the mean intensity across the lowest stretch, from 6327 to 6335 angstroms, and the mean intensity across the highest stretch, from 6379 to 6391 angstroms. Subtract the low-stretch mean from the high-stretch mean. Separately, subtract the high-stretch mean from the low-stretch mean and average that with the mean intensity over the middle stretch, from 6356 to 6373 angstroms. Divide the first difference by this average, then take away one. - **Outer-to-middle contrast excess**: -0.98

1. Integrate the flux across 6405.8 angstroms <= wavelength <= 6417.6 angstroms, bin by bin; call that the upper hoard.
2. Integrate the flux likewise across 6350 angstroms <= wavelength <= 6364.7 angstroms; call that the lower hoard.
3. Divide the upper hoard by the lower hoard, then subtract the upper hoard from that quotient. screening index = -909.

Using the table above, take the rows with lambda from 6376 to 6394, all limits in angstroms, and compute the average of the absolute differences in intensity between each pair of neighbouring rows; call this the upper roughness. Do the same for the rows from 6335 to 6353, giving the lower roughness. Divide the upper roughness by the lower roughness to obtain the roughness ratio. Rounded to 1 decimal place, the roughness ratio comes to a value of 1.1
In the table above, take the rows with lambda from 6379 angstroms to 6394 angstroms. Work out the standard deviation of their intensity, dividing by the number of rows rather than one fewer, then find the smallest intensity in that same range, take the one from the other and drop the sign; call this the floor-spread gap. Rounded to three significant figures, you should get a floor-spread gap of 77.1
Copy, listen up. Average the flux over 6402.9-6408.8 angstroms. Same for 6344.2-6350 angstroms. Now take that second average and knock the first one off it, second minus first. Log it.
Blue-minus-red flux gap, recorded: 0.3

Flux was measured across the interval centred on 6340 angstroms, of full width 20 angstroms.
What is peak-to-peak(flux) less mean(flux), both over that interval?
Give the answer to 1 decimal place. -76.9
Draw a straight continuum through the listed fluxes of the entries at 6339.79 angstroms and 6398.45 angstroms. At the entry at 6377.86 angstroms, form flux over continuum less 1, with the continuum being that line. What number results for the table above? 0.006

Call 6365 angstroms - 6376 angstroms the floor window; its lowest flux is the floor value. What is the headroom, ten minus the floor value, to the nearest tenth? -68.1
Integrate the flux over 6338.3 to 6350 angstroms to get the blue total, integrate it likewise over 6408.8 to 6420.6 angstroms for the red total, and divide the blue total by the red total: 1.00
